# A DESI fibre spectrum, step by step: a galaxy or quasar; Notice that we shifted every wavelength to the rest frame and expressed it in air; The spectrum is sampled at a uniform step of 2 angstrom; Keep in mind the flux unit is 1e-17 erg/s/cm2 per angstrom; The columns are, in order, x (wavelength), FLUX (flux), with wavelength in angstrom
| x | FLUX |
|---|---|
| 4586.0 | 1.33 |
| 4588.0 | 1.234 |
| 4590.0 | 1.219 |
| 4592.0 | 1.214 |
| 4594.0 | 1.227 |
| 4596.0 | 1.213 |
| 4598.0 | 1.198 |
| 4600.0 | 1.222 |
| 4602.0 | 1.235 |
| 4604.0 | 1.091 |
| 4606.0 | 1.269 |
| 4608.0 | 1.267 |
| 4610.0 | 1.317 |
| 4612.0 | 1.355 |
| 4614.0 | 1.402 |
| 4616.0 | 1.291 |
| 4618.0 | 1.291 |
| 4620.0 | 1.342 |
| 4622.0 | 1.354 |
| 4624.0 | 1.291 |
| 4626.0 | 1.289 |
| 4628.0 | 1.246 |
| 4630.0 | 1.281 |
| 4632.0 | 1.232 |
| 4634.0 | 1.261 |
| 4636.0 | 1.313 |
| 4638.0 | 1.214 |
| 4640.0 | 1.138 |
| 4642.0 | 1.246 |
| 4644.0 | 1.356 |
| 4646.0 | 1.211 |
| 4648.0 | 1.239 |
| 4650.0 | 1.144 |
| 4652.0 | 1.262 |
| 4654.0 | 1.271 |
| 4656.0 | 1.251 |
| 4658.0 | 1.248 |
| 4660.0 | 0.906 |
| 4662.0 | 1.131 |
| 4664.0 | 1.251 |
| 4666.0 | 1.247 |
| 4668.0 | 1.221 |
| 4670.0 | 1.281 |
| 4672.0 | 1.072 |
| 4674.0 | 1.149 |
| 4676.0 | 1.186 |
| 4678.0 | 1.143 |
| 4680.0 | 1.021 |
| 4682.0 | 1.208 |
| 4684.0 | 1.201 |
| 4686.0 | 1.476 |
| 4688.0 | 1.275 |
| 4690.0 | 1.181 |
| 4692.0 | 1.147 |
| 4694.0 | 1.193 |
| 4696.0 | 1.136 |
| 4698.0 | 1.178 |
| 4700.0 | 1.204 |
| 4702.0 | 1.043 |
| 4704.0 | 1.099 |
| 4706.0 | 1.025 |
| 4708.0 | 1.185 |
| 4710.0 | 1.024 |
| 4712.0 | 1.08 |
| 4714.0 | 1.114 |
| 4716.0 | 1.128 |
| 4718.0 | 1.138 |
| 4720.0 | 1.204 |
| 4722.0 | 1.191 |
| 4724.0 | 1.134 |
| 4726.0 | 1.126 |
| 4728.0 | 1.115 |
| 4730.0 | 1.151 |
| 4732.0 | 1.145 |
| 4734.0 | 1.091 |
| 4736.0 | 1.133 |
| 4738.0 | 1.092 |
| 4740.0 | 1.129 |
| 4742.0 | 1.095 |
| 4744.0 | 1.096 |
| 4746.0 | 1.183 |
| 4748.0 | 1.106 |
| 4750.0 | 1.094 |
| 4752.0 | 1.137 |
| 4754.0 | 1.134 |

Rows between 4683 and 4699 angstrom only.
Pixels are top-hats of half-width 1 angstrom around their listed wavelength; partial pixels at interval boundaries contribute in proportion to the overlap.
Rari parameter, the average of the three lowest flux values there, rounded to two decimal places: 1.15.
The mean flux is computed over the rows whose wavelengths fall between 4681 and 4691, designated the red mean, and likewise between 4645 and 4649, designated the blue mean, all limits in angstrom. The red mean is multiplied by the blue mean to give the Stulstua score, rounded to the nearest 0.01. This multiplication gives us 1.55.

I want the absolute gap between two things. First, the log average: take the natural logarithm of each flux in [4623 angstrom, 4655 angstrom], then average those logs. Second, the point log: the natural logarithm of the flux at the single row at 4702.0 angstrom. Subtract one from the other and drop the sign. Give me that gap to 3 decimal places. 0.180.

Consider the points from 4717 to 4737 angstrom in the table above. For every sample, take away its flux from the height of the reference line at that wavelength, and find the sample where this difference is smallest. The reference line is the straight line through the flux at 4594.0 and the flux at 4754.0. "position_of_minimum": 4720.0 angstrom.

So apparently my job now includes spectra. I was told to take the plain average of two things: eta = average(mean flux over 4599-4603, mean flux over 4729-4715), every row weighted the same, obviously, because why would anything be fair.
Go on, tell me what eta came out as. 1.19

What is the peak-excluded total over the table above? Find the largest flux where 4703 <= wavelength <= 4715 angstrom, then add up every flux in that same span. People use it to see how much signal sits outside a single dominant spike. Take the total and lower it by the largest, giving 5.3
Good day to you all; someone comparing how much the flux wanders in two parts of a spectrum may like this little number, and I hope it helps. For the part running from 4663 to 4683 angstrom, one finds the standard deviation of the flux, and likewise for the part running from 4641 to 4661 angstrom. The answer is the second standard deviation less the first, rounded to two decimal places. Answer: 0.04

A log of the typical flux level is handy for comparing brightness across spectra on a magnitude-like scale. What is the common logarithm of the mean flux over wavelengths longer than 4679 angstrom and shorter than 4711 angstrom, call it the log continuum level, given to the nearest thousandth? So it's 0.065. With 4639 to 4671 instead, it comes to 0.084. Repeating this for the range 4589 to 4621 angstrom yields 0.100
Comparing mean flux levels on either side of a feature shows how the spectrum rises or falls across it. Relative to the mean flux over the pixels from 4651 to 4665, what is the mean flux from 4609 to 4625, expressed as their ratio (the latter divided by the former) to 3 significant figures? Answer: 1.12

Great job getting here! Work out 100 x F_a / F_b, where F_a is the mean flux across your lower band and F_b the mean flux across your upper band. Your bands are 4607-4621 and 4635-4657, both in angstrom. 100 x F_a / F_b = 107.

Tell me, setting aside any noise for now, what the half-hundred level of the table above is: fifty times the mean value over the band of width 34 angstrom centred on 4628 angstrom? 64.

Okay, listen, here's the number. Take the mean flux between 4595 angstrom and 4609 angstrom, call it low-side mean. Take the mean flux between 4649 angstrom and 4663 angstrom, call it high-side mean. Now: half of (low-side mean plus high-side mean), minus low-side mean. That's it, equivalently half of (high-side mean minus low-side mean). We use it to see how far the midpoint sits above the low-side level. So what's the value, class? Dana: -0.020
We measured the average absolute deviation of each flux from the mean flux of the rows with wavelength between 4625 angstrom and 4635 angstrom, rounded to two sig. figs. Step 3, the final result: 0.019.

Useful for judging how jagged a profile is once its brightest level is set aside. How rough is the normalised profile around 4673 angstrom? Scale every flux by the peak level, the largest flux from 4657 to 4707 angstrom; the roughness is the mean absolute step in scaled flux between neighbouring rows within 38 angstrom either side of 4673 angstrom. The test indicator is 0.07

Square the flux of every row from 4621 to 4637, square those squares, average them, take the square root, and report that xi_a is 1.65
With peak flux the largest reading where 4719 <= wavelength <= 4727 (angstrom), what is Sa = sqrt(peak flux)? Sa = 1.097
